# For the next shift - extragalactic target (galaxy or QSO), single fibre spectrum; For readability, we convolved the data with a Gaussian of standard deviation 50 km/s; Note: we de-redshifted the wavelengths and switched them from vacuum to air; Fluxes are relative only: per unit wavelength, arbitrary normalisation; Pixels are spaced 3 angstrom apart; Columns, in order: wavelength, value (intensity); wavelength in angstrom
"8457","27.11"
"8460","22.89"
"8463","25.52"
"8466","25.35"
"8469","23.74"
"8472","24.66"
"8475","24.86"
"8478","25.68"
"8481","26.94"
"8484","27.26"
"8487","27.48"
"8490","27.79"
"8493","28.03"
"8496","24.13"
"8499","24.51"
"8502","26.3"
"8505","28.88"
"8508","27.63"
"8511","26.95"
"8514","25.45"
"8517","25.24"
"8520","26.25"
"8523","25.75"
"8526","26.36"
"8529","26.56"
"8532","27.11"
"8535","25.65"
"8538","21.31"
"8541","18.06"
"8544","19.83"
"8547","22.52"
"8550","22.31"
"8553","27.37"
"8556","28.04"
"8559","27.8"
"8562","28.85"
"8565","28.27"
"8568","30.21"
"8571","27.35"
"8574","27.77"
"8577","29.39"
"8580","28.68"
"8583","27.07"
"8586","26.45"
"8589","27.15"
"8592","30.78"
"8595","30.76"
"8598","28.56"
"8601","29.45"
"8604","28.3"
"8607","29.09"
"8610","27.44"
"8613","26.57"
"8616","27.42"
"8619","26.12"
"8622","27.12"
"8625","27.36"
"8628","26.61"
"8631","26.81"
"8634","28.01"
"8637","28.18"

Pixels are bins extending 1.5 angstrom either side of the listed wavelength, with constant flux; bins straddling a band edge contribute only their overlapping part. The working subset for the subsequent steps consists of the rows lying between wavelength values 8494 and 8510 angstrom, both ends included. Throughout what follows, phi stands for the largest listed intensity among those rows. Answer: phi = 28.88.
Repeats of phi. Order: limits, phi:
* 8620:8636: 28.01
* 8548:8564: 28.85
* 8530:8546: 27.11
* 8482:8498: 28.03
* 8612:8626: 27.42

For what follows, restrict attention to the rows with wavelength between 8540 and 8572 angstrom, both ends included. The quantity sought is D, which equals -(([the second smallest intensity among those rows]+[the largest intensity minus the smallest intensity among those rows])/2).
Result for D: -16.0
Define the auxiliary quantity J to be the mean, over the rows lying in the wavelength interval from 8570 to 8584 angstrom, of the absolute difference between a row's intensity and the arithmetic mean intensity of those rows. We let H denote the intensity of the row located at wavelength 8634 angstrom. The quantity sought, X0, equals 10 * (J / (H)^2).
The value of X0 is 0.010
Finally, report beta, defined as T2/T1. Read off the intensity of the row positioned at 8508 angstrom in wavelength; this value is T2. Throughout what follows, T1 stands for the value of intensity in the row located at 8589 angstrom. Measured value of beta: 1.02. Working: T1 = 27.15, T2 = 27.63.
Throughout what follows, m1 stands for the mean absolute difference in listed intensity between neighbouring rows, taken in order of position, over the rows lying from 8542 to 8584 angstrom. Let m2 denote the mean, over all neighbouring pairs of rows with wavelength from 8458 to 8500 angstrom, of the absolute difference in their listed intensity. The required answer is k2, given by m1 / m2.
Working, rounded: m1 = 1.51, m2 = 1.00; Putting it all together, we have 1.51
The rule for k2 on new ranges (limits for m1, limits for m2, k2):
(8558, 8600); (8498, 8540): 1.08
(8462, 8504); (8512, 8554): 0.56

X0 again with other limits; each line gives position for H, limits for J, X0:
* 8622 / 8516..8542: 0.030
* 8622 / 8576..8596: 0.020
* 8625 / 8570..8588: 0.011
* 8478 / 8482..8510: 0.019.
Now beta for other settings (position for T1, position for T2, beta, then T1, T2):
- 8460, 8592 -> 1.34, 22.89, 30.78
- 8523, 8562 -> 1.12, 25.75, 28.85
